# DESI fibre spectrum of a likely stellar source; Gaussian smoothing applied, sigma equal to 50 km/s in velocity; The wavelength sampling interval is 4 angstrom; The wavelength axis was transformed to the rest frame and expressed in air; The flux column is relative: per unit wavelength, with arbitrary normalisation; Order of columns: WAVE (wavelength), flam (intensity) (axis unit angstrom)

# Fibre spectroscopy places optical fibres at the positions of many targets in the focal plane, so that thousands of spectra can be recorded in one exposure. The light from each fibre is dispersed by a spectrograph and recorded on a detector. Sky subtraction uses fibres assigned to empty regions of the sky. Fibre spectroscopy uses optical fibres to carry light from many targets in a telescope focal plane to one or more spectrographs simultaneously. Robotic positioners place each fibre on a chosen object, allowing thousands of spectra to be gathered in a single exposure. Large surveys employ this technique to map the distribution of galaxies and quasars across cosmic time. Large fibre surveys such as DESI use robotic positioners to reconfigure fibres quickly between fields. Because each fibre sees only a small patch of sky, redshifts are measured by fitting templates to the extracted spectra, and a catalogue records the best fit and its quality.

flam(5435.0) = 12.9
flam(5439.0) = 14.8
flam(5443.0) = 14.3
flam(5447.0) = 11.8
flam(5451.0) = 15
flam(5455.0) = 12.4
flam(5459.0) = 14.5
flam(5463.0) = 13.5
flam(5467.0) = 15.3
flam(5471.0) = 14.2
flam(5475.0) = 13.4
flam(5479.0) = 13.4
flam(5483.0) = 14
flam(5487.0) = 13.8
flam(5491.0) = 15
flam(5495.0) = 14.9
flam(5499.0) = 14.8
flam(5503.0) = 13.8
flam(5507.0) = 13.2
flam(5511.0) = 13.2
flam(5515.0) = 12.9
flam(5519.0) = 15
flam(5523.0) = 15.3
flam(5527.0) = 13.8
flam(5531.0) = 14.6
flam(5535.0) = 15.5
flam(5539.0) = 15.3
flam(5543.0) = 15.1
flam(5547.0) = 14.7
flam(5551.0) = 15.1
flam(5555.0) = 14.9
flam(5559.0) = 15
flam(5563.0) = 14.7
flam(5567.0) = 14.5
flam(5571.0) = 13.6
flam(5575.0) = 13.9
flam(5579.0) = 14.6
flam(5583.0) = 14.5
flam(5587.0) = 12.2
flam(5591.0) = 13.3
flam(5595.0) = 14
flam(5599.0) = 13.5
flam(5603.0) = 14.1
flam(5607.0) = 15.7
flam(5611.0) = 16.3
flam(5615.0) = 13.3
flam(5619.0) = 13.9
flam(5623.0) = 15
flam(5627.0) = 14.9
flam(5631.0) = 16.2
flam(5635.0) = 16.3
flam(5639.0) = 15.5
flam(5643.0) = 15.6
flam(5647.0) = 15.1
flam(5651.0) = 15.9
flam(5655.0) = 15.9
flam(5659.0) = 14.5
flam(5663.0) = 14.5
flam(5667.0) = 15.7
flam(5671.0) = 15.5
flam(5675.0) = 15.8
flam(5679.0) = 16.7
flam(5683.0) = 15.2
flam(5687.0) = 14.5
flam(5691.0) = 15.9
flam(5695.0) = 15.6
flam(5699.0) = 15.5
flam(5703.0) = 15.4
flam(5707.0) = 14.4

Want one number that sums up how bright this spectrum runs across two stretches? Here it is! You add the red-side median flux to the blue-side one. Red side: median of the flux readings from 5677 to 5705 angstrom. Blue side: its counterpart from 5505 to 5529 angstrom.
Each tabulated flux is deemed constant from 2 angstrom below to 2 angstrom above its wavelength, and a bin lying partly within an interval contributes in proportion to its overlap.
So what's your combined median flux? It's 29.0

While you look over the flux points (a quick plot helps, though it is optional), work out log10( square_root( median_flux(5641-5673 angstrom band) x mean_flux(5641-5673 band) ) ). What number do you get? 1.19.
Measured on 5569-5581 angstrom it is 1.15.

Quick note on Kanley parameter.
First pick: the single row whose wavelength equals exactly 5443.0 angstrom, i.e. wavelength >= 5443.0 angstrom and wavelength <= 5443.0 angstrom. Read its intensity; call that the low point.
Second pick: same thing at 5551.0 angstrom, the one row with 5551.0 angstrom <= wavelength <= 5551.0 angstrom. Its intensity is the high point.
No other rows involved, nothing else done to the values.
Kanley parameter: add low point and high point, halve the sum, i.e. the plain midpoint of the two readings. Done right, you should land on 14.7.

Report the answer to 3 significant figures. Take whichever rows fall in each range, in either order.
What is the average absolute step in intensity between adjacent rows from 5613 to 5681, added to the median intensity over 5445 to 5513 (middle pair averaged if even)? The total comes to 14.4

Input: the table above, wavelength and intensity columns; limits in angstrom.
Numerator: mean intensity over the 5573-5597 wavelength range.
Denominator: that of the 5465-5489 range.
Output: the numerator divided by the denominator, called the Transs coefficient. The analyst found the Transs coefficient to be 0.98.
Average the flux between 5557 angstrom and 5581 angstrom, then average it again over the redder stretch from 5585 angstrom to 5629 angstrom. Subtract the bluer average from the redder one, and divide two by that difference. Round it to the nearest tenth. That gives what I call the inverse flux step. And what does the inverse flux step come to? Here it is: -10.9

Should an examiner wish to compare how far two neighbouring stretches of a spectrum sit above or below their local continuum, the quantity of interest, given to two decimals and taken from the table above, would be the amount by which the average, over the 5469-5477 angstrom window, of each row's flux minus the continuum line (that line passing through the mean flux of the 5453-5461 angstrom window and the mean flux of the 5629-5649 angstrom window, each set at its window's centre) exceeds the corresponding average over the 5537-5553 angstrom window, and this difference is -0.34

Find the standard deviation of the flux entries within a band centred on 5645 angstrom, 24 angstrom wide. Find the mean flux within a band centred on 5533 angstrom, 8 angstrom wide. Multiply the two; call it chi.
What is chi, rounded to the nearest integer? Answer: 6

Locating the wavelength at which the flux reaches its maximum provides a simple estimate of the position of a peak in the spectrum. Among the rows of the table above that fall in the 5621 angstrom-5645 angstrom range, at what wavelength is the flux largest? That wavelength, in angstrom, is 5635.0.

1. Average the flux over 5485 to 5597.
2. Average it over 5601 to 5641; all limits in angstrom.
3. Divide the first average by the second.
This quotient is 0.948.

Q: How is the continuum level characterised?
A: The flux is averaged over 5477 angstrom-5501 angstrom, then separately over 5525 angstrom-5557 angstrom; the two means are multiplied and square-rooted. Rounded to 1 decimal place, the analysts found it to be 14.6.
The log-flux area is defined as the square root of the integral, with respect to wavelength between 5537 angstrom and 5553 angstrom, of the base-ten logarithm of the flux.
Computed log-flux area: 4.34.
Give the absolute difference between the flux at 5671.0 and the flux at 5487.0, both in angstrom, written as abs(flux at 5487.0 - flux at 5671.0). 1.7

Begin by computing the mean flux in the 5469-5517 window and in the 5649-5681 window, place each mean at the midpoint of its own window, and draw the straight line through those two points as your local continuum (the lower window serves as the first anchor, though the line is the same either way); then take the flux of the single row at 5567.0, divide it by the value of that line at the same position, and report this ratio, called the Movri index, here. 0.99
